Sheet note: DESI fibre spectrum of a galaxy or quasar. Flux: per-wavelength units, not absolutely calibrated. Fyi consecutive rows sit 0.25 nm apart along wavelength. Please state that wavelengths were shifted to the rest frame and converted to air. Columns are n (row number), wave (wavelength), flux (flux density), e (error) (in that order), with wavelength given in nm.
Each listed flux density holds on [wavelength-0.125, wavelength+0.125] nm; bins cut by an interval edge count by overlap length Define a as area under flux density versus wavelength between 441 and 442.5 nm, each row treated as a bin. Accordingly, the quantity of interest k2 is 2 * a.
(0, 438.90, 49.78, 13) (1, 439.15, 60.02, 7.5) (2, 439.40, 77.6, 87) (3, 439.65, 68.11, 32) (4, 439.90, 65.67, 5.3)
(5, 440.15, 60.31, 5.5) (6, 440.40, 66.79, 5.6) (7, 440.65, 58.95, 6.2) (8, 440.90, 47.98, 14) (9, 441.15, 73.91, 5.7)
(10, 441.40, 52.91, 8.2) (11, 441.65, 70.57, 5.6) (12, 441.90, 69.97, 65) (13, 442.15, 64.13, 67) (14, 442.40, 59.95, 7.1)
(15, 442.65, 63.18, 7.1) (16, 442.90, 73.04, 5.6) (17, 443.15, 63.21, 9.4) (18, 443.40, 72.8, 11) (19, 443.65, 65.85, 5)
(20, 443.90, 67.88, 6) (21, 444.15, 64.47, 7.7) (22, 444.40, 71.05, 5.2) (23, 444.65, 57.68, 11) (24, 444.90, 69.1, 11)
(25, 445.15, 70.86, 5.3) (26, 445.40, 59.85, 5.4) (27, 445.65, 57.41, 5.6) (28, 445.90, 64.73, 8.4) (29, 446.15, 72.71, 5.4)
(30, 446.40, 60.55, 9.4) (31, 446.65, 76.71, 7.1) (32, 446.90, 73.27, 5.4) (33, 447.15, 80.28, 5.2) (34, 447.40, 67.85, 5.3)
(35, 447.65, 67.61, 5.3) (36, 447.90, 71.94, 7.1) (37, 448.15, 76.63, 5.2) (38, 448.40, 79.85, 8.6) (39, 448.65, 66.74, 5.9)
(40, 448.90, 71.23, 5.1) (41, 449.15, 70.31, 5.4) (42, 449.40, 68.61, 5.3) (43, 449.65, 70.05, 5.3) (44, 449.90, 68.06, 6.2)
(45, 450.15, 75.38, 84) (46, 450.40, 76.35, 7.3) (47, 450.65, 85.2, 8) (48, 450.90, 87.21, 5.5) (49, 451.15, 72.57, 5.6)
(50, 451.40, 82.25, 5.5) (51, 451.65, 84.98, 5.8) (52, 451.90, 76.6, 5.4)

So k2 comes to 195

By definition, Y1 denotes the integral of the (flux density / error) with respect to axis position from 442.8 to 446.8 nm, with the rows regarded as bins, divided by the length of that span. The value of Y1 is 9.9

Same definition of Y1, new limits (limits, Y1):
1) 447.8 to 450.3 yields 11.1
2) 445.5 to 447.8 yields 11.5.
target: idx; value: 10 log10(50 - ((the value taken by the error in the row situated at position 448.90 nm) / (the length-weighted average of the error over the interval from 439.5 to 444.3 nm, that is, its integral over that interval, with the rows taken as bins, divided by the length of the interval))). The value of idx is 17.0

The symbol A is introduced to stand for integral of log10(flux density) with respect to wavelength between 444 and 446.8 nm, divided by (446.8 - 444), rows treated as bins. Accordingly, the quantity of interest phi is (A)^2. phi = 3.30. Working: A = 1.82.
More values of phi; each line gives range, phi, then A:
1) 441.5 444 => 3.33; 1.82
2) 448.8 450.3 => 3.42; 1.85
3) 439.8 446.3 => 3.27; 1.81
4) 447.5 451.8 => 3.51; 1.87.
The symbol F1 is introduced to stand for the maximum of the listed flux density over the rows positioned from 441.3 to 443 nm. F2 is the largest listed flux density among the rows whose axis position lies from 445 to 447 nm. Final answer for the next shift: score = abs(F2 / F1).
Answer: 1.05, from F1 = 73.04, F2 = 76.71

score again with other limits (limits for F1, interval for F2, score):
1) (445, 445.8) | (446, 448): 1.13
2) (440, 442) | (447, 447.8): 1.09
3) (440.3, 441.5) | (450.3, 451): 1.18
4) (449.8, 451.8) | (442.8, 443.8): 0.84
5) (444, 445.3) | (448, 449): 1.12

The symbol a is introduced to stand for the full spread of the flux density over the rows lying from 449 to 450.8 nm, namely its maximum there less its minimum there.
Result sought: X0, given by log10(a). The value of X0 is 1.23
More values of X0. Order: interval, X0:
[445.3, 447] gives 1.29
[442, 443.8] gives 1.12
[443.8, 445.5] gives 1.13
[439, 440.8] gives 1.27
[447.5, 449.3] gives 1.12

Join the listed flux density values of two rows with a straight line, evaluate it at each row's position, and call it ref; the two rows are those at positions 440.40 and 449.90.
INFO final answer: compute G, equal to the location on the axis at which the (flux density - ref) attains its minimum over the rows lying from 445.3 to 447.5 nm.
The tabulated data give 445.65 nm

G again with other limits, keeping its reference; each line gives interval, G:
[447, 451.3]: 448.65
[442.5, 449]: 445.65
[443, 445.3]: 444.65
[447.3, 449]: 448.65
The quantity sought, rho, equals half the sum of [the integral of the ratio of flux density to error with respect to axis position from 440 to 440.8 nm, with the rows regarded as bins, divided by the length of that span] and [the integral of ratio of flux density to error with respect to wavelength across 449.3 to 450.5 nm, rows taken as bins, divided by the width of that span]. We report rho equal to 10.1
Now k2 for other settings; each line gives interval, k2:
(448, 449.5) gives 217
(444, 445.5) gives 197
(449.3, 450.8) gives 223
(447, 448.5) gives 222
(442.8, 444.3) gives 204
